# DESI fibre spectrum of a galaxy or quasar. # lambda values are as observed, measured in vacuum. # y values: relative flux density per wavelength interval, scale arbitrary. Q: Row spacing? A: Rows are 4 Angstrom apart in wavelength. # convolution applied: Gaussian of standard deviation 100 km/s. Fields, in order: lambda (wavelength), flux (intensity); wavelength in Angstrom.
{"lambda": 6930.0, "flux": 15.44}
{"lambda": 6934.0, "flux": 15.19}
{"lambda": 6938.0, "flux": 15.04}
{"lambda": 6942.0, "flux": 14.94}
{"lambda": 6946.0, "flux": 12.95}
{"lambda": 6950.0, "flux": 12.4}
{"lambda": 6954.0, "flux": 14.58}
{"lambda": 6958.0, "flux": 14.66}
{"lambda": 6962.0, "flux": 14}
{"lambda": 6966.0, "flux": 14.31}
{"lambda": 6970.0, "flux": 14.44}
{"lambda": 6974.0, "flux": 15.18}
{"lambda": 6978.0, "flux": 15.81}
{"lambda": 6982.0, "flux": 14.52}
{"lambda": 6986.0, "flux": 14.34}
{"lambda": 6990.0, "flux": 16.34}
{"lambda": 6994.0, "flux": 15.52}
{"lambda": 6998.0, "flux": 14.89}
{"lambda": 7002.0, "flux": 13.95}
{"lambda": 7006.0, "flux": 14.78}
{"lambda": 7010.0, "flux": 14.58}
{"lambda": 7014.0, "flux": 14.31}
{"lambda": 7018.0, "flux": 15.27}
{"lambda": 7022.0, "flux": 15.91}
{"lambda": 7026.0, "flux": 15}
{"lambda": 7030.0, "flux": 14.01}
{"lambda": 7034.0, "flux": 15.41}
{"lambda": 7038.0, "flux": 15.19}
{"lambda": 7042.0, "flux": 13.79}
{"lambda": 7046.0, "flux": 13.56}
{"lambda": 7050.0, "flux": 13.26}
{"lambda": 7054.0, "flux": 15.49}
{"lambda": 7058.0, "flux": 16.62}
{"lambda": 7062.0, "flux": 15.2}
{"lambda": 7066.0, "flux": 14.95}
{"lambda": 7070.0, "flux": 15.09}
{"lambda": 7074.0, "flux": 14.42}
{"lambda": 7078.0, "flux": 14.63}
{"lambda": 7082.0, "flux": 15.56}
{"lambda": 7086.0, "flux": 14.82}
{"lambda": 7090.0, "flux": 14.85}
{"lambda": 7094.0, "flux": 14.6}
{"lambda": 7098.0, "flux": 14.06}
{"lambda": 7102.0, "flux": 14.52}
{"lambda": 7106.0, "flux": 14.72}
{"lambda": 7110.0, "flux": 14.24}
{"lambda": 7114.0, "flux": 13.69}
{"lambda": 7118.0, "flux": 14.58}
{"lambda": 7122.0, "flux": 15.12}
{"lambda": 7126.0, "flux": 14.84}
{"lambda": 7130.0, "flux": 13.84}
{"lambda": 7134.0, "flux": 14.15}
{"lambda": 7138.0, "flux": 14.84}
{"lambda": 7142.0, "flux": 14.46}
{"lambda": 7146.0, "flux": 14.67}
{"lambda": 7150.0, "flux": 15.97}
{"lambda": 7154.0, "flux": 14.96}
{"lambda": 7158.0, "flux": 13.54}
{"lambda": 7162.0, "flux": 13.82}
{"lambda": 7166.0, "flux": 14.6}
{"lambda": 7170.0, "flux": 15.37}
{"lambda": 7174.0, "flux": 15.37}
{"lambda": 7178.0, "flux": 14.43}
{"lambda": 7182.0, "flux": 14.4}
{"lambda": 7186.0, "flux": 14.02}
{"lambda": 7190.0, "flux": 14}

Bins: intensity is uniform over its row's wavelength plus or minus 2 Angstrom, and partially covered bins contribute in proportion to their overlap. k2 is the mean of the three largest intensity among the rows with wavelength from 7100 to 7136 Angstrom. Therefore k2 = 14.9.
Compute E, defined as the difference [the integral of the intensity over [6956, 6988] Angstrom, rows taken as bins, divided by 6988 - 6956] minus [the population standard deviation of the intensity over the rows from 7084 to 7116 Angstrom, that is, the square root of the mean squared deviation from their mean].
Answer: 14.3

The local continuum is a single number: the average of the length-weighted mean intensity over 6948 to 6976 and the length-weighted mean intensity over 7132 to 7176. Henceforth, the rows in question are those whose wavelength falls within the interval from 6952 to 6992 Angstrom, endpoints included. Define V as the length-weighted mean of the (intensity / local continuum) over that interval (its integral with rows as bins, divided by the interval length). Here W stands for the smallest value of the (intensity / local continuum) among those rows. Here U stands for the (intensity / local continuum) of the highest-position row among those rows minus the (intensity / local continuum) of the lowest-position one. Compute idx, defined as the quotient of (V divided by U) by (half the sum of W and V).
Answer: 8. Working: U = 0.122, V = 1.02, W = 0.97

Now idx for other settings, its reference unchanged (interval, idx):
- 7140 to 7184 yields -251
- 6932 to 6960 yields -29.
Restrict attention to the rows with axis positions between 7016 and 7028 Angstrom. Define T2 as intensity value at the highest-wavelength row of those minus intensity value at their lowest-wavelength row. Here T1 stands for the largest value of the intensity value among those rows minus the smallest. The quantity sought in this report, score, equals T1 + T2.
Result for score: 0.64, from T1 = 0.9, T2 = -0.27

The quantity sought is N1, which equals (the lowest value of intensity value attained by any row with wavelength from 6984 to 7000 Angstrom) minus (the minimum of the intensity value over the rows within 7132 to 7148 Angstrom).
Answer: 0.19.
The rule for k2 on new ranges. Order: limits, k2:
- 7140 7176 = 15.6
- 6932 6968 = 15.1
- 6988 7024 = 15.9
